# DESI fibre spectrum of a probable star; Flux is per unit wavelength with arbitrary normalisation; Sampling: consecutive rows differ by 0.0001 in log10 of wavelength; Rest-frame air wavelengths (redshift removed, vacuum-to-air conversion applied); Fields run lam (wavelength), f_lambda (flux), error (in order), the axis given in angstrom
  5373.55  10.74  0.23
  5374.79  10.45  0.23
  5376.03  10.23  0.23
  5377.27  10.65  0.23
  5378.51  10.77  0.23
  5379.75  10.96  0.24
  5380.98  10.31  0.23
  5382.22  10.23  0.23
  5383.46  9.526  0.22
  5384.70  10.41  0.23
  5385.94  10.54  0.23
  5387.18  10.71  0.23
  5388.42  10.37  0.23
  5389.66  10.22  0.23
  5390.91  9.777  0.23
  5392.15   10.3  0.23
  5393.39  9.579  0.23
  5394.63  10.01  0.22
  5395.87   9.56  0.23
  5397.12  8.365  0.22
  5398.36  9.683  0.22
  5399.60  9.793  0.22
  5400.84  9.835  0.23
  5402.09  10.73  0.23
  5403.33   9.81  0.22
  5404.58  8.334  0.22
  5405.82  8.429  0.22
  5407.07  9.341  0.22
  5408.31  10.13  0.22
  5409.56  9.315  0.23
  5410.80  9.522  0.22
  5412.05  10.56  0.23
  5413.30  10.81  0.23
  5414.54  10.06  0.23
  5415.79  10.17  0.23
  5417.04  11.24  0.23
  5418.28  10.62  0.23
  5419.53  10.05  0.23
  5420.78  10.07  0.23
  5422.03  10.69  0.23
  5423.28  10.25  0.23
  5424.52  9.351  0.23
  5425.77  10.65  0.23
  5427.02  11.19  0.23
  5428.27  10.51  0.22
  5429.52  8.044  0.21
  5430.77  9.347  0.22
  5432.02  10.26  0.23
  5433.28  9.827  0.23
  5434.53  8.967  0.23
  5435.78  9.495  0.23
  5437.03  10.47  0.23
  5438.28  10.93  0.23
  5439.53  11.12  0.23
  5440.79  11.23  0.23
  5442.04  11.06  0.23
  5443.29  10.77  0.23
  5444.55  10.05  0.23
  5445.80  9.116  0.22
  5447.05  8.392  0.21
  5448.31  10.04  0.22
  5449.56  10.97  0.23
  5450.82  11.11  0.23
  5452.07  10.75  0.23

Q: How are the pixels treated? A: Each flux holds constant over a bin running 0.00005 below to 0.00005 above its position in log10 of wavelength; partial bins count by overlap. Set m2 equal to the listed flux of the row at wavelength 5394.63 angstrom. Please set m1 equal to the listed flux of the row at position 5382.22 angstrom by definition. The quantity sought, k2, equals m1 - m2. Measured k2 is 0.2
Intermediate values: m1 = 10.23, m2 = 10.01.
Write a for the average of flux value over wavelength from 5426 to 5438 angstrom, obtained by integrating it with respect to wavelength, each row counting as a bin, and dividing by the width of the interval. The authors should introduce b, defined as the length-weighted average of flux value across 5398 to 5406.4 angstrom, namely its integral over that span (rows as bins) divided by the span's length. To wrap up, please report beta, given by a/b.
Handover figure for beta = 1.03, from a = 9.8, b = 9.5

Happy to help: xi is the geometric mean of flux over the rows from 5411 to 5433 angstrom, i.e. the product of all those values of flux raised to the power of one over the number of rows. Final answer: 10.2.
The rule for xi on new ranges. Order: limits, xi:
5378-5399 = 10.1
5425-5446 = 10.1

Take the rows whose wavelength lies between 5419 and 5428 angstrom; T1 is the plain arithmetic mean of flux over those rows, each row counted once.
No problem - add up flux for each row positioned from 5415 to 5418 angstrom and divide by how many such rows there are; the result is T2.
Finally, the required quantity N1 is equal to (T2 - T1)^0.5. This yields 0.62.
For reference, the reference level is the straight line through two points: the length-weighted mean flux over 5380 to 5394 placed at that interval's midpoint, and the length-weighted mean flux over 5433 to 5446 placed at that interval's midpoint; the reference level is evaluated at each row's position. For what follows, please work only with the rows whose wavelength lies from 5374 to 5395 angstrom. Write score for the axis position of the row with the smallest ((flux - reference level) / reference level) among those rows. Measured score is 5383.46 angstrom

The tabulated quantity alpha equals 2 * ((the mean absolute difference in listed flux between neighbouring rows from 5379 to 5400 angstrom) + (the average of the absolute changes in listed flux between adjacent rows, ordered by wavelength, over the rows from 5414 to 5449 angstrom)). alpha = 2.5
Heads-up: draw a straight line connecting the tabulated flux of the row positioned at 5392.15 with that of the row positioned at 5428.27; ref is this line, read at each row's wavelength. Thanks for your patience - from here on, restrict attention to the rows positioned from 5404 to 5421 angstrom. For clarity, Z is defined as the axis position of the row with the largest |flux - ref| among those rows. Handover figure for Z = 5404.58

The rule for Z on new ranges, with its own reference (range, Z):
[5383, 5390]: 5383.46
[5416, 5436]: 5429.52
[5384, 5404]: 5397.12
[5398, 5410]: 5404.58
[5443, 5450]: 5447.05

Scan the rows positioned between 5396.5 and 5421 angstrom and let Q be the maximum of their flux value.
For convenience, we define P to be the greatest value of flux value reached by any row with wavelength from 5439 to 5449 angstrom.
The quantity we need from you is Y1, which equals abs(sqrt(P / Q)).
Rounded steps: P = 11.23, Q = 11.24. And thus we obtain 1.00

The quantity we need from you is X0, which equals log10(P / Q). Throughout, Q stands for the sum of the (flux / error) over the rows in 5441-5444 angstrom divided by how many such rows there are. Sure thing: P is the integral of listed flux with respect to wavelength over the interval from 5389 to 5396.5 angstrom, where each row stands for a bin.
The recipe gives 0.19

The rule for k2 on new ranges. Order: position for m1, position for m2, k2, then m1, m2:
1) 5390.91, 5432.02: -0.5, 9.777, 10.26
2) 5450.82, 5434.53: 2.1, 11.11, 8.967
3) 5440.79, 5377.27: 0.6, 11.23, 10.65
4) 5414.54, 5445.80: 0.9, 10.06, 9.116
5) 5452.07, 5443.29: 0.0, 10.75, 10.77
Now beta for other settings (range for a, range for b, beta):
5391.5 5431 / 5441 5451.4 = 0.97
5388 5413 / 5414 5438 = 0.96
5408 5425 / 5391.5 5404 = 1.05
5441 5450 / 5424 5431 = 1.02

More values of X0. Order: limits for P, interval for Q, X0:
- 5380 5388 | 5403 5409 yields 0.30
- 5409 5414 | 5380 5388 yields 0.05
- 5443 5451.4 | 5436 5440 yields 0.25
